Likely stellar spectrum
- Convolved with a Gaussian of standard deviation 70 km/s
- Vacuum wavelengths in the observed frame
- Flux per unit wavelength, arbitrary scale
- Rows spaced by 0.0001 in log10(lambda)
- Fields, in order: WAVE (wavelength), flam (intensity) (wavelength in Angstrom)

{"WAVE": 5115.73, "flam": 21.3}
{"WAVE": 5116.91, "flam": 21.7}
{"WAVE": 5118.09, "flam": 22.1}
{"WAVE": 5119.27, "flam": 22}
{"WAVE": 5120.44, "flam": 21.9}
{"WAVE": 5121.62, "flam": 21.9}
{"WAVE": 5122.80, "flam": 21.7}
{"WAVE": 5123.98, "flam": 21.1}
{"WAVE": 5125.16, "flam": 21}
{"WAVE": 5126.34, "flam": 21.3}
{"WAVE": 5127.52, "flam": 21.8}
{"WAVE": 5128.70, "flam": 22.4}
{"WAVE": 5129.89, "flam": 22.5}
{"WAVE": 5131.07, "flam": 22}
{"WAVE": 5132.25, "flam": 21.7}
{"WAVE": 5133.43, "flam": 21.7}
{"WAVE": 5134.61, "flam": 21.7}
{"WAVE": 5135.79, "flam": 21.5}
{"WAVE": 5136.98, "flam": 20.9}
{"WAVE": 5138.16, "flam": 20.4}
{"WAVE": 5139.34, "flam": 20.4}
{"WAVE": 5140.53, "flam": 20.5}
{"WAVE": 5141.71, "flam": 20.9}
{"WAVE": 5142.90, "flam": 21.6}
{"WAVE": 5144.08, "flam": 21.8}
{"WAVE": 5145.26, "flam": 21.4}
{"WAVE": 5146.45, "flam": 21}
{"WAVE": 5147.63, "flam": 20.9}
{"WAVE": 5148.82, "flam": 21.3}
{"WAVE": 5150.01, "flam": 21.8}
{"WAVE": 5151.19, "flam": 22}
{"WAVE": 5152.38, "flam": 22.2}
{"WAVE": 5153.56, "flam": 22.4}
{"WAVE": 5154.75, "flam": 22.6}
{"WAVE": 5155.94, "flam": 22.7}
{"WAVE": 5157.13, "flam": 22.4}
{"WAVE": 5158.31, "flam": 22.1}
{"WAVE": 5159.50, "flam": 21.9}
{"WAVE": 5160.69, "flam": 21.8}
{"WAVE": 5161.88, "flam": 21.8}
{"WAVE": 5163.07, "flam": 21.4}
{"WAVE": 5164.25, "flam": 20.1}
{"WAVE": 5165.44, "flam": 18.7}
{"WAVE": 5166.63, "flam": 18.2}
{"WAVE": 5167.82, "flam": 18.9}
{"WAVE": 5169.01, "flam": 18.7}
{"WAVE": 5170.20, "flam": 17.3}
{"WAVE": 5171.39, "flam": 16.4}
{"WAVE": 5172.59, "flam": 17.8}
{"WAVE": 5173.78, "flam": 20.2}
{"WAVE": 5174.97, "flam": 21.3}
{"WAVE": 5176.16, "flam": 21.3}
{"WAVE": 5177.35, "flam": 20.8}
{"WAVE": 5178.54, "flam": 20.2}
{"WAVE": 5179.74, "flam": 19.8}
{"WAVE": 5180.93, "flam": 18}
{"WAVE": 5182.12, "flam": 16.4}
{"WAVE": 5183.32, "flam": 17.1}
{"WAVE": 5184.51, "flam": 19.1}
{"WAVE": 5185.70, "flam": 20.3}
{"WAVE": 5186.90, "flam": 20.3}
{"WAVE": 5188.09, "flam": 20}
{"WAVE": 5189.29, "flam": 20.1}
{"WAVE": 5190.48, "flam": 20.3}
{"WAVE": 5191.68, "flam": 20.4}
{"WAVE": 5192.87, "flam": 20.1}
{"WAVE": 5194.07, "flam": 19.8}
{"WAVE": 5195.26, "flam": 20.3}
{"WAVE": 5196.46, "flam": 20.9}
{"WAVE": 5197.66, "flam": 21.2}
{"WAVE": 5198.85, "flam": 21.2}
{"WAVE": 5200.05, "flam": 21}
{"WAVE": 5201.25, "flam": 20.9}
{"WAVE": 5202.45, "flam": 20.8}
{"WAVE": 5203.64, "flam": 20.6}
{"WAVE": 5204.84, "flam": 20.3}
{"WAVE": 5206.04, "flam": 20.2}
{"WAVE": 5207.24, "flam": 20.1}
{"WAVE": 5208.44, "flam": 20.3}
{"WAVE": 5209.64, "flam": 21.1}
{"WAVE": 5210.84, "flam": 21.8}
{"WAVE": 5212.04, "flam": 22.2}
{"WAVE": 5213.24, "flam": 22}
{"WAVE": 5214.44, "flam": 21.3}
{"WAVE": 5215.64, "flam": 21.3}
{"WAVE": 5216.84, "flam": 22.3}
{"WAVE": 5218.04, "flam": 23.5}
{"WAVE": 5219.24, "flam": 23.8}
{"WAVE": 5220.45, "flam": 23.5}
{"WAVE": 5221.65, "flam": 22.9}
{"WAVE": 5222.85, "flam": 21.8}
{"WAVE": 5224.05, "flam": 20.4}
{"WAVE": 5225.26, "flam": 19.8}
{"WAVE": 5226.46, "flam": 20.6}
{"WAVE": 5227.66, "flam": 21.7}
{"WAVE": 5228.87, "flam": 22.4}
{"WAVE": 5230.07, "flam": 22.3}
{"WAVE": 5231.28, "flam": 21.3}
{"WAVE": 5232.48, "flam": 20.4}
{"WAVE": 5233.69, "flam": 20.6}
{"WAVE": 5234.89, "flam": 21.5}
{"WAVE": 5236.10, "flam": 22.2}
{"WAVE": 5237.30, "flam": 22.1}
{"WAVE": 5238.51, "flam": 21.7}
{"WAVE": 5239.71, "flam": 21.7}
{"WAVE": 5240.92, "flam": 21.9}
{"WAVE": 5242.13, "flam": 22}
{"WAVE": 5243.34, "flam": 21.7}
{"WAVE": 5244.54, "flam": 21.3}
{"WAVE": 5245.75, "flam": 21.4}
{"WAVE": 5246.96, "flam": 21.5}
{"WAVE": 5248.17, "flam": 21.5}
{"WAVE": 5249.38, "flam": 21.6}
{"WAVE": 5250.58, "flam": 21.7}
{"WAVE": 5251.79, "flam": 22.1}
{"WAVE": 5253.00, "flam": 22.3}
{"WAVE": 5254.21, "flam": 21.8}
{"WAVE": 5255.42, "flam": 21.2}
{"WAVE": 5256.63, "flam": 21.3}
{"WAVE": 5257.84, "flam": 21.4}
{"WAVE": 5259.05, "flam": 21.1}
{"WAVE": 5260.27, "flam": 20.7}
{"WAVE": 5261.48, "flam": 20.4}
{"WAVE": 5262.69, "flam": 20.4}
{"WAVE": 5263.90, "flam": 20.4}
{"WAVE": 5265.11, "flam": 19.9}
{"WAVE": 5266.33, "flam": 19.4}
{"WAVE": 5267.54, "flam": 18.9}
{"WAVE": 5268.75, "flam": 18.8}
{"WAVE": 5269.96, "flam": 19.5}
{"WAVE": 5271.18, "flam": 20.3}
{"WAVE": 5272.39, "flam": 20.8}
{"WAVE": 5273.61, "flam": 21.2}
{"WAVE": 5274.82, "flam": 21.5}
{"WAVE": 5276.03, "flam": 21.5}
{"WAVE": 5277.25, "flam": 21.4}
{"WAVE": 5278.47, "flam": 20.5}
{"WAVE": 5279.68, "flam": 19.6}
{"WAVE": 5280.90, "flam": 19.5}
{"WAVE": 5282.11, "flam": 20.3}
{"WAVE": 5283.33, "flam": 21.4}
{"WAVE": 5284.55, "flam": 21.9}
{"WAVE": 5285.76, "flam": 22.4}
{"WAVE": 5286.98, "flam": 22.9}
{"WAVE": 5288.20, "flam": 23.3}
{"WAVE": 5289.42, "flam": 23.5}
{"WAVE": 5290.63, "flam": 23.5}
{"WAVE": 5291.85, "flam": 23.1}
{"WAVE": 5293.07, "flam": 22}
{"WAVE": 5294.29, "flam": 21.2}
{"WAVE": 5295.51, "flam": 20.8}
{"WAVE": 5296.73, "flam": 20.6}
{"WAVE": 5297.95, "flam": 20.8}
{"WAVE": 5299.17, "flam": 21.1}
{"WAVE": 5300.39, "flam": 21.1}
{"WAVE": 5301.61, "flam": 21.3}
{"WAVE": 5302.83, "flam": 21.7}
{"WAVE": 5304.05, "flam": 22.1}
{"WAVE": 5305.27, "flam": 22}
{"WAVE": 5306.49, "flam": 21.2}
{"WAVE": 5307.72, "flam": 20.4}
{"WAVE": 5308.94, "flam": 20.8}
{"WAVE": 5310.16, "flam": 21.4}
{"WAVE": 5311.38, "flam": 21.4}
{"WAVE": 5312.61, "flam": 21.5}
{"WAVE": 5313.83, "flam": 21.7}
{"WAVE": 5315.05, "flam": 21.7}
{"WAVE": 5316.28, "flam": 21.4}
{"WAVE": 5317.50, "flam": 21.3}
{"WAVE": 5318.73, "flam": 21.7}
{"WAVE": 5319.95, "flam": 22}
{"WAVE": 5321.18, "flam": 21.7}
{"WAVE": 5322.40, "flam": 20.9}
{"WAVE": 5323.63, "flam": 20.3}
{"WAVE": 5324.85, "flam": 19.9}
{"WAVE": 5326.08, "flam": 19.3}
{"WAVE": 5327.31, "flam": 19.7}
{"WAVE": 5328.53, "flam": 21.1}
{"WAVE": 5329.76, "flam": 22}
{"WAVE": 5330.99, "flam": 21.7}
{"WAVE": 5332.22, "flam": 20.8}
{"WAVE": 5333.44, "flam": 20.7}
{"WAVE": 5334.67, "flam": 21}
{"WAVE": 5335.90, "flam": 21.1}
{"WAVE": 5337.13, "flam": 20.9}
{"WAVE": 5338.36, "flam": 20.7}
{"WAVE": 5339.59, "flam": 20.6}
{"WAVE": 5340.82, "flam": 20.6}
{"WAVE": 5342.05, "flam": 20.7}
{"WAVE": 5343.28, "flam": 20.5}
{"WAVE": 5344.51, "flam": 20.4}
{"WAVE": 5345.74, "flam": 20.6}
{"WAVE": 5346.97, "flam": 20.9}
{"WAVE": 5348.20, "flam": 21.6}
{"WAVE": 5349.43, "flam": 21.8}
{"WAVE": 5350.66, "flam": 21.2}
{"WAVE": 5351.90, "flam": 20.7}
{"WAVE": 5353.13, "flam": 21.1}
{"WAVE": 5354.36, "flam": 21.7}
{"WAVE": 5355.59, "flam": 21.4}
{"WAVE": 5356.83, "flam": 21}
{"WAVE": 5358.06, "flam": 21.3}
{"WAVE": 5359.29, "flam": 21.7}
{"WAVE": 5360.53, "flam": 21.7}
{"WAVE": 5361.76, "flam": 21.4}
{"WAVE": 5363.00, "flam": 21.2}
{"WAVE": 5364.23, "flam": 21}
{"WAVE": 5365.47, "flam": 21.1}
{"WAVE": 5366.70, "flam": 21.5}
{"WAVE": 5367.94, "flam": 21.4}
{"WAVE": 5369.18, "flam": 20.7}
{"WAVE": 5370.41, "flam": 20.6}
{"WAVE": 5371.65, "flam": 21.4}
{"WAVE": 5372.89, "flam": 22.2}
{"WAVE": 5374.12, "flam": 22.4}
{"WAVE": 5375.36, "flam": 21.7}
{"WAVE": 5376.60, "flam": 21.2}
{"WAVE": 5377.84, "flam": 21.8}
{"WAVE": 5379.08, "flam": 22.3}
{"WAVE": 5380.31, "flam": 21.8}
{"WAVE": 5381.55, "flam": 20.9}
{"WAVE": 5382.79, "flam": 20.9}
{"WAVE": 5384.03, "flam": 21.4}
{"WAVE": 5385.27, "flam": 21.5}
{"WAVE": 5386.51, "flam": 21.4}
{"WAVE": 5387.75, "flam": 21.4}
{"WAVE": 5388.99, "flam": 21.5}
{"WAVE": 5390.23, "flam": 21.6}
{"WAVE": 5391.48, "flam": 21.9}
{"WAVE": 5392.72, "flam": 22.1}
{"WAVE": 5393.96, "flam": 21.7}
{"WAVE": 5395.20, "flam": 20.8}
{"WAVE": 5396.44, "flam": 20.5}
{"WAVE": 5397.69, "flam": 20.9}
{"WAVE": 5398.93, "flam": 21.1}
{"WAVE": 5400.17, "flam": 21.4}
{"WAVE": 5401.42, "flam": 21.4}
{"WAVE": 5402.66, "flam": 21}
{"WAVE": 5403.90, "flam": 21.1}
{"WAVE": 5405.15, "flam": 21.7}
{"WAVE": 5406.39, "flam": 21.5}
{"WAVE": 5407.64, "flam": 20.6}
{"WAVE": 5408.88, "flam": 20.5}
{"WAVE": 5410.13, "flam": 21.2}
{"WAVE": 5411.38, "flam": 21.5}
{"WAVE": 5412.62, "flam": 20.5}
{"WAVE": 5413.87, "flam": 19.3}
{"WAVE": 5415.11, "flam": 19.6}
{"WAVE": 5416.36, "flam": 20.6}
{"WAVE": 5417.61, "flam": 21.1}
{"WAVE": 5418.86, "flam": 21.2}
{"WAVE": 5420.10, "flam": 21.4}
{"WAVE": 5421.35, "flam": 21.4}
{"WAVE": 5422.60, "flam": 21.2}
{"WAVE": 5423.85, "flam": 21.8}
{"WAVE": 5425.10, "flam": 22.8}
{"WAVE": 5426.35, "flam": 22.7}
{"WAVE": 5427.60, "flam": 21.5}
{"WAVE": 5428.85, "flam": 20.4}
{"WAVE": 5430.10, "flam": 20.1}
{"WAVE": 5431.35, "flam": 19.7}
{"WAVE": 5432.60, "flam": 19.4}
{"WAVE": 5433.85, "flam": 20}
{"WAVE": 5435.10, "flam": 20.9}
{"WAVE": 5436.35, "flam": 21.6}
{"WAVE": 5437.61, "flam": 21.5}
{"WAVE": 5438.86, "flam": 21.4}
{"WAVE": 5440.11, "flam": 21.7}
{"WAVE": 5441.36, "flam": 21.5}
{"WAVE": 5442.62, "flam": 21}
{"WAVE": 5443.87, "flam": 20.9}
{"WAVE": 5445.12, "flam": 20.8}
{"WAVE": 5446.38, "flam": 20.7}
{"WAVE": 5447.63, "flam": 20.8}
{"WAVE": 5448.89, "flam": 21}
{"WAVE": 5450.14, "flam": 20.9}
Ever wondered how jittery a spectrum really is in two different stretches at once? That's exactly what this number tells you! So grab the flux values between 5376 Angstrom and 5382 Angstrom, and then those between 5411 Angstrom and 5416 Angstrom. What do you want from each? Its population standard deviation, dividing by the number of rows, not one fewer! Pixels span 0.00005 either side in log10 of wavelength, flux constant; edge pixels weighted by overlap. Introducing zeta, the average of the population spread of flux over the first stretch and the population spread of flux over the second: 0.68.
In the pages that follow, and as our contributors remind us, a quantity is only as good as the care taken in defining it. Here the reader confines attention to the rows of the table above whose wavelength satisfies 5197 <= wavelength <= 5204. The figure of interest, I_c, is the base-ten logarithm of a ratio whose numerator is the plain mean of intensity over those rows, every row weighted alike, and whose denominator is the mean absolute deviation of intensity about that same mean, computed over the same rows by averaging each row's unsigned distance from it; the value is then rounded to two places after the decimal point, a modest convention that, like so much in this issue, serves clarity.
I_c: 2.06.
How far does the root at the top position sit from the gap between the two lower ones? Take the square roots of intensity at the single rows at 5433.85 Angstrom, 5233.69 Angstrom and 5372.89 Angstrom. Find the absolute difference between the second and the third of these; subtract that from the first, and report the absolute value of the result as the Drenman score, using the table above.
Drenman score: 4.30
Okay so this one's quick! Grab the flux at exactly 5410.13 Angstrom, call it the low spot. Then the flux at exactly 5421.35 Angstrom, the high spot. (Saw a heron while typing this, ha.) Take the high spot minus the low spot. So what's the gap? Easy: 0.2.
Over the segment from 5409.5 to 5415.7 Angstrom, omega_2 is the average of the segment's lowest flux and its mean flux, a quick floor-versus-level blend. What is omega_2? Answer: 19.9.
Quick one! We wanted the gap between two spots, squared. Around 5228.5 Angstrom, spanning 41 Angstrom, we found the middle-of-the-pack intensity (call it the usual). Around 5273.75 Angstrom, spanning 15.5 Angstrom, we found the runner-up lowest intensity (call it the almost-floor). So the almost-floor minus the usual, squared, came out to 7.8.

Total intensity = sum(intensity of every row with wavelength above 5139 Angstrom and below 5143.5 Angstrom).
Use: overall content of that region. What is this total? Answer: 83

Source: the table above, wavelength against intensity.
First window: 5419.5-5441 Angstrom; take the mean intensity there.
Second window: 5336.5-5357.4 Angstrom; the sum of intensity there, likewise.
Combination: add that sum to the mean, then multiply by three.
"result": 1133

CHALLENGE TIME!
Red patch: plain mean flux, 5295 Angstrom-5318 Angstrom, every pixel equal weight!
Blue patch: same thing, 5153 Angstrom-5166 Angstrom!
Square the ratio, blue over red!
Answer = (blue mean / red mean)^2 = 1.033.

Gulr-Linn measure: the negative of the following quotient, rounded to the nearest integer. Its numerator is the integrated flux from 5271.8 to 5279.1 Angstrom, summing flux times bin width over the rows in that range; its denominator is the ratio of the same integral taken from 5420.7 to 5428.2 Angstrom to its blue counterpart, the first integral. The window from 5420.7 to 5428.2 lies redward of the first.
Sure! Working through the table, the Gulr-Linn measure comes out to -145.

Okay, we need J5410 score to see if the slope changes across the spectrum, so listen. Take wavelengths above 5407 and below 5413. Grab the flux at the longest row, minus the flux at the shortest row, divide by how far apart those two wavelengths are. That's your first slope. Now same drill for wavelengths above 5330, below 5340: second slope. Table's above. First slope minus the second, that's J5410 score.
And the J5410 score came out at 0.11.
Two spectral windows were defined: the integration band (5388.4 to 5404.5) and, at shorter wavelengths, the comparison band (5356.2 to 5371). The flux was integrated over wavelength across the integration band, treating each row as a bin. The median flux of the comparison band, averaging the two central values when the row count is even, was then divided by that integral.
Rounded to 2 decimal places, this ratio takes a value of 0.06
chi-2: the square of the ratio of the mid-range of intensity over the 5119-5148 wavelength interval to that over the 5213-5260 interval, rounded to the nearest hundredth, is 0.97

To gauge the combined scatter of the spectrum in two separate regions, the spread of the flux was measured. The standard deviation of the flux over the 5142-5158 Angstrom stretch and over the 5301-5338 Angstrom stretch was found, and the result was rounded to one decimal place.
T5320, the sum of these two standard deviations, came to 1.3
